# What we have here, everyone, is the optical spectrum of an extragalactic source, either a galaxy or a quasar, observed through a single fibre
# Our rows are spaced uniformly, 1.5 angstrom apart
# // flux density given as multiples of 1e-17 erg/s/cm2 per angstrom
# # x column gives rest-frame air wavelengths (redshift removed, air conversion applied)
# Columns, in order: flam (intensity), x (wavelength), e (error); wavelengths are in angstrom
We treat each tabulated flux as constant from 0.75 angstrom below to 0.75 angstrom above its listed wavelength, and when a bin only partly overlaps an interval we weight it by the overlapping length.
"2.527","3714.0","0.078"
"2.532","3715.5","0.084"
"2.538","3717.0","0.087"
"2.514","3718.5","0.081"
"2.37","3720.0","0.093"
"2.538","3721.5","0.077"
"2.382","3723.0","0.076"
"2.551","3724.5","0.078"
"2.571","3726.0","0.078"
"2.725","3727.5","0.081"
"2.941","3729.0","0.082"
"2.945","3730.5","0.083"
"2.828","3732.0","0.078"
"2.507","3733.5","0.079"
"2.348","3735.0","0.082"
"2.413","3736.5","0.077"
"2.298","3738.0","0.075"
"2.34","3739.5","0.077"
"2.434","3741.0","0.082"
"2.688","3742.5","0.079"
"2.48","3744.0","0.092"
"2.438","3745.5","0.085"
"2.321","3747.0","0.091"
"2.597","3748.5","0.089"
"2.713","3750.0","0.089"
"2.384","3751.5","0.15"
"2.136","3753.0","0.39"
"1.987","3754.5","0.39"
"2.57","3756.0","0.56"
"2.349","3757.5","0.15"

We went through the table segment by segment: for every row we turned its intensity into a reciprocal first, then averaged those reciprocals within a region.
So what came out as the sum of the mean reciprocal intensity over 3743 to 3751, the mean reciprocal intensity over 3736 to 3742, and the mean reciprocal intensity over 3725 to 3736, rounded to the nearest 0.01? 1.19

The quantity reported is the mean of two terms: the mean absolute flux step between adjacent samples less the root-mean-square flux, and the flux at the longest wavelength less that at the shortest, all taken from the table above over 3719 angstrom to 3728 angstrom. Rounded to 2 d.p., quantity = -1.02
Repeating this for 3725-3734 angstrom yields -1.33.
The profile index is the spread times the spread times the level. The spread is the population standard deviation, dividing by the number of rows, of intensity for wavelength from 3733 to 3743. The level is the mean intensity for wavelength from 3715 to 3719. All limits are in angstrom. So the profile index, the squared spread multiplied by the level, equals 0.04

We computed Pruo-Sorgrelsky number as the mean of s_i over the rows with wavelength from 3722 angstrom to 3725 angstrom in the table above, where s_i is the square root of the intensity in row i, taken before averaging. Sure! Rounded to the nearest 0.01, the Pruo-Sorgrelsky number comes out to 1.57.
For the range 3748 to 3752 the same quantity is 1.60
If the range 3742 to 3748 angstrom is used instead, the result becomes 1.57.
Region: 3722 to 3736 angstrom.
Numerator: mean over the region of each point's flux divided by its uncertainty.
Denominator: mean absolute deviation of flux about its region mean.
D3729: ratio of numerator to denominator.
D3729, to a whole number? 173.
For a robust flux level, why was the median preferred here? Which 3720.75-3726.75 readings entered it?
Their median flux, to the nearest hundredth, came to 2.54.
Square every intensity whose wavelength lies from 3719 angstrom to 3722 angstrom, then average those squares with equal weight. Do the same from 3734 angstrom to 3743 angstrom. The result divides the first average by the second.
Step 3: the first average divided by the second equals 1.03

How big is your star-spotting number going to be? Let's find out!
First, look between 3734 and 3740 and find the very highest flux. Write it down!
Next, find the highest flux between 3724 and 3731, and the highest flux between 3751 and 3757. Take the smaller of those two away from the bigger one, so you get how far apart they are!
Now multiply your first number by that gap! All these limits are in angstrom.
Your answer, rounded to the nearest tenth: 0.9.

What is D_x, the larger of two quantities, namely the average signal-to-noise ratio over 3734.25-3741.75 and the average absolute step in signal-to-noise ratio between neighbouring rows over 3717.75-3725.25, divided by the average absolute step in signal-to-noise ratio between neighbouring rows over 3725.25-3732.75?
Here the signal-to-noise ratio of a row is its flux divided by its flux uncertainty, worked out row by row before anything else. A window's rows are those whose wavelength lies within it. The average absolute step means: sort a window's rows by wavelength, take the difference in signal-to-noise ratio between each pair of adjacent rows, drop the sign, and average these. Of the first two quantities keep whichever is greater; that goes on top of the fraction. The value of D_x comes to 30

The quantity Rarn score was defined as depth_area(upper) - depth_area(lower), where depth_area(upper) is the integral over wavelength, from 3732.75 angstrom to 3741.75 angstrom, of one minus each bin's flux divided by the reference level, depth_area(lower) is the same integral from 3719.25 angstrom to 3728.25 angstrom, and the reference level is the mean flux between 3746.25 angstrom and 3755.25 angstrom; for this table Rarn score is 0.5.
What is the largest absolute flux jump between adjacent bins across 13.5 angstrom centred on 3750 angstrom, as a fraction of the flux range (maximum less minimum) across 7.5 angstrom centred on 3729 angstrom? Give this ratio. 1.6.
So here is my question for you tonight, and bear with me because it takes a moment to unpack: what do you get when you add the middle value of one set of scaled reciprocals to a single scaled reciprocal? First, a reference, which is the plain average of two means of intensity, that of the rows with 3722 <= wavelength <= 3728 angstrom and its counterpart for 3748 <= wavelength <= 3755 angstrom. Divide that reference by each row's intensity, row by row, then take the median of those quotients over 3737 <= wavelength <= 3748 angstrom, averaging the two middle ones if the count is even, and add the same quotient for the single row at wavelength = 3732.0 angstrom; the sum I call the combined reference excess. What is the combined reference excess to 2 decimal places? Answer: 1.88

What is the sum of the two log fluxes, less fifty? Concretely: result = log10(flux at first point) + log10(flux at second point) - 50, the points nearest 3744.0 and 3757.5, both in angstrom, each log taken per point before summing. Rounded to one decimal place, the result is -49.2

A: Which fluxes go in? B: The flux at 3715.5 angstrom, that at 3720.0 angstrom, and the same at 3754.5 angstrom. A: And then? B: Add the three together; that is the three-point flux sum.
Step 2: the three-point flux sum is 6.89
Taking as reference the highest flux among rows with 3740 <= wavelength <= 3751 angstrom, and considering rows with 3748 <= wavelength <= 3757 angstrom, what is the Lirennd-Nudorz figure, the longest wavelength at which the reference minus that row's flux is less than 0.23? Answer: 3756.0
